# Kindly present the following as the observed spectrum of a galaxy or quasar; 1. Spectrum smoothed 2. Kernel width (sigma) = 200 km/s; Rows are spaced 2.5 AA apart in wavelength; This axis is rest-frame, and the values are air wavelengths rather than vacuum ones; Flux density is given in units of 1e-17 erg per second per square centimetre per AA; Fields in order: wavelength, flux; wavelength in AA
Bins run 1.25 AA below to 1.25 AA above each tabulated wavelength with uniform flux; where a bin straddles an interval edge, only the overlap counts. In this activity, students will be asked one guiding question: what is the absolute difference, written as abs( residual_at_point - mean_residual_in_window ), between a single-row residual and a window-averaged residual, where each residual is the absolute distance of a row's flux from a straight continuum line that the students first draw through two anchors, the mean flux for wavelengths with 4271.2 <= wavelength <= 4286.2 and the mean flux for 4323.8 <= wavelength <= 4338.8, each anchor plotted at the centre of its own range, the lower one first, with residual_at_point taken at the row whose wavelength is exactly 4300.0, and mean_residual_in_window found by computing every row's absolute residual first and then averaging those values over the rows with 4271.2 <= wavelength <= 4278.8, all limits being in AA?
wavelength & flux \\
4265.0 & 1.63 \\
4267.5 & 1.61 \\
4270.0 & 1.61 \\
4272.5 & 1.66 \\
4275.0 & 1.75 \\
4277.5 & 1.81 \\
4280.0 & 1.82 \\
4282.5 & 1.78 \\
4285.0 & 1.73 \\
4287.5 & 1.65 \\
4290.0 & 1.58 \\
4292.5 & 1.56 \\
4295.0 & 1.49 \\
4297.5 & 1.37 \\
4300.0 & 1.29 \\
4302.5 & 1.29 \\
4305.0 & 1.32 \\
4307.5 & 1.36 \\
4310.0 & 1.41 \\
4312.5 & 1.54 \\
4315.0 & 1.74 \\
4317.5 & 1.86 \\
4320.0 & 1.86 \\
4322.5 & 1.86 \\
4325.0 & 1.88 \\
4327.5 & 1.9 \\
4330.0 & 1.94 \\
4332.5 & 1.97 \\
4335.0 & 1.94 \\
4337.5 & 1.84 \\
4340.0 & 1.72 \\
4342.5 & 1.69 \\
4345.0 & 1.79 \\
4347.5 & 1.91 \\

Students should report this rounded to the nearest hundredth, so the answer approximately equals 0.48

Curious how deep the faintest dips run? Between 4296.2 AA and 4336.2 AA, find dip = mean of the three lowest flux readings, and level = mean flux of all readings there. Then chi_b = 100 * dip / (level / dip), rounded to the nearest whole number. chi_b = 102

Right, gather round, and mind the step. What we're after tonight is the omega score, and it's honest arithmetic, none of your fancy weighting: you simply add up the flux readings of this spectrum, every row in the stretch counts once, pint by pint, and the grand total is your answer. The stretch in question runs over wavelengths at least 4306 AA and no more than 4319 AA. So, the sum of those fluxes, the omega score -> 7.91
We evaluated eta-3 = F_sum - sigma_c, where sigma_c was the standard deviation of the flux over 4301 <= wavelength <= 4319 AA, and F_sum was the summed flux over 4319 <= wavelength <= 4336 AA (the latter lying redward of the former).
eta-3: 13.1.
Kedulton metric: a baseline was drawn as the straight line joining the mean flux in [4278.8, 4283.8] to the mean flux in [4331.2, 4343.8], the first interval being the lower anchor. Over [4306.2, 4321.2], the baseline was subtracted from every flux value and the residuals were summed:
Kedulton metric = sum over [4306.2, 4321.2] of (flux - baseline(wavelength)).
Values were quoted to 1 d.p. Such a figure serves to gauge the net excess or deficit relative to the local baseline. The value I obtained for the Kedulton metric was -1.1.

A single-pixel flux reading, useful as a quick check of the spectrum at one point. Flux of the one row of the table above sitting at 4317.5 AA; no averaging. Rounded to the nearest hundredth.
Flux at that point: 1.86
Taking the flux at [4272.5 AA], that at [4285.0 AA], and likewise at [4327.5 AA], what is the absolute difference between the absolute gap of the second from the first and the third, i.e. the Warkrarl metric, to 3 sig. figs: 1.83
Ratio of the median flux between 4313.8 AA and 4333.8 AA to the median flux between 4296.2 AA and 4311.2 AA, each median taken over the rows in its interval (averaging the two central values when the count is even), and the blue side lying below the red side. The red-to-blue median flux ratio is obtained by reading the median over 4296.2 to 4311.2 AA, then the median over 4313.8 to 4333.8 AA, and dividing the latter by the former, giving 1.40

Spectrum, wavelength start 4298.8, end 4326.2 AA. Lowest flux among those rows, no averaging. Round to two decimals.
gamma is 1.29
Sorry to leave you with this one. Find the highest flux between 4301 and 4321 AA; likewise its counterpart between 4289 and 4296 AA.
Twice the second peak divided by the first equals 1.70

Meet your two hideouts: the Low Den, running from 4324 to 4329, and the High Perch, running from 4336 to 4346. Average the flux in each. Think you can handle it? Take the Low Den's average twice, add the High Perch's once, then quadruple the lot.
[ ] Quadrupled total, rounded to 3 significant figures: 22.2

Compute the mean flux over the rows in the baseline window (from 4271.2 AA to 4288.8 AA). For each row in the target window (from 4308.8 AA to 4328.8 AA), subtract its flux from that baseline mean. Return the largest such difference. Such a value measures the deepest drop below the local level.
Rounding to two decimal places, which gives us 0.33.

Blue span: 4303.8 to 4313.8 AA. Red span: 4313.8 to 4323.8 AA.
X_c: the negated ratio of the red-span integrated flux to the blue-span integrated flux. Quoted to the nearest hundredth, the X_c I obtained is -1.30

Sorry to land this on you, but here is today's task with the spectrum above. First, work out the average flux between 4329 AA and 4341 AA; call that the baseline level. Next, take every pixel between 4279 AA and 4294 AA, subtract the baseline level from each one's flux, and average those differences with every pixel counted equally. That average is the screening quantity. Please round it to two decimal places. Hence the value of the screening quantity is -0.20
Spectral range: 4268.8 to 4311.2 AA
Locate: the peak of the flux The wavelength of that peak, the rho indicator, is 4280.0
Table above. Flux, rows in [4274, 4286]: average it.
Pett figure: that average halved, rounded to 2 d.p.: 0.89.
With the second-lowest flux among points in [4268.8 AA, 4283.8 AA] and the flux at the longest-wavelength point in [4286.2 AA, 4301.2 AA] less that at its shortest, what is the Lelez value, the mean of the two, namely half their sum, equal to 0.65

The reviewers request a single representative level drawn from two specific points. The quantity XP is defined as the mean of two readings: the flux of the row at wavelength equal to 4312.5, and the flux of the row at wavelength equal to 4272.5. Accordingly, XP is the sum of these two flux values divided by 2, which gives 1.60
